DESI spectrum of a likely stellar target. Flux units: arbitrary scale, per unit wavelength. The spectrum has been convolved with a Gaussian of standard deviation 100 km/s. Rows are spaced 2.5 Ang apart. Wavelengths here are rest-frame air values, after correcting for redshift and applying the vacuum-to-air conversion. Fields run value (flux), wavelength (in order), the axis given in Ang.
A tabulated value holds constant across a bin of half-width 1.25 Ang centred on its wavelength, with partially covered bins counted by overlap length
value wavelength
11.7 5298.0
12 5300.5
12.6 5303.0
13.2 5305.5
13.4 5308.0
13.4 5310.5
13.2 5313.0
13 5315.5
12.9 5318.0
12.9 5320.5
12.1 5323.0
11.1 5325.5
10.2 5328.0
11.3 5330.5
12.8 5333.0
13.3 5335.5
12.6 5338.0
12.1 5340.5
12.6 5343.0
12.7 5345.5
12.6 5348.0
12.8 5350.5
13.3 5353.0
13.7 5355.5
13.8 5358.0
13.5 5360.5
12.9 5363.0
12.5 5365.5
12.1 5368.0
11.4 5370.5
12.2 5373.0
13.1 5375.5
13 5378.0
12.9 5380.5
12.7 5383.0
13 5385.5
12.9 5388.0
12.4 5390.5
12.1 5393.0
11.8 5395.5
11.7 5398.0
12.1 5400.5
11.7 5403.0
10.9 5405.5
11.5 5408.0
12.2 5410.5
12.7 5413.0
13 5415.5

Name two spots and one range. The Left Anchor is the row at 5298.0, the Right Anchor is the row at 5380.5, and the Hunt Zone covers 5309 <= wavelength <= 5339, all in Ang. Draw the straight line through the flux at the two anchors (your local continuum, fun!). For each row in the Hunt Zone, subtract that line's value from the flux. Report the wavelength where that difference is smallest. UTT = 5328.0 Ang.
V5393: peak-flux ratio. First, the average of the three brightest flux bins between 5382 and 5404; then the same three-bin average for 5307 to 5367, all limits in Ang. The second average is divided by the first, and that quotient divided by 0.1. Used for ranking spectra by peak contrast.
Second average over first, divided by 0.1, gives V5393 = 10.6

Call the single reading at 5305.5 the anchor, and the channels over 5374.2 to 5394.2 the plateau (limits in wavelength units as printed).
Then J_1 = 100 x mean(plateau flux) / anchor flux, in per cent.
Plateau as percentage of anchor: 97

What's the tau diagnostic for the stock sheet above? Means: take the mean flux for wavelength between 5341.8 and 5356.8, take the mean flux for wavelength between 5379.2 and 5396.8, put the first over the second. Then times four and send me 4.13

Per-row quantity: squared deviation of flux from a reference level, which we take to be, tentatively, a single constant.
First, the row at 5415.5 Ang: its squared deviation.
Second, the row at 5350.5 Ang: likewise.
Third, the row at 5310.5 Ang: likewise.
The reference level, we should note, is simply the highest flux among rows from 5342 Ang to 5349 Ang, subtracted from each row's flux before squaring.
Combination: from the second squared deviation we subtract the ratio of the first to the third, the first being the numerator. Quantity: -0.2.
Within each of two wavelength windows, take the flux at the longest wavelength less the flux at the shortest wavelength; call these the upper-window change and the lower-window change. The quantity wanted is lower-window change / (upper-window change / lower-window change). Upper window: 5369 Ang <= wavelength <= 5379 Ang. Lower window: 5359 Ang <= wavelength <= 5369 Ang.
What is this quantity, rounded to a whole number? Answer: 1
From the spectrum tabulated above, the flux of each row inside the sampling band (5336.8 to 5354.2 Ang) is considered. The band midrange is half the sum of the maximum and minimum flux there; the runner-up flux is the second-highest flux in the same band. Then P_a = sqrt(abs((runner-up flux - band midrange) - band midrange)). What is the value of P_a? 3.55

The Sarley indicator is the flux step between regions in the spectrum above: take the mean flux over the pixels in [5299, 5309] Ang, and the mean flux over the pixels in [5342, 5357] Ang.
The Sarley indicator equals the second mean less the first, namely 0.2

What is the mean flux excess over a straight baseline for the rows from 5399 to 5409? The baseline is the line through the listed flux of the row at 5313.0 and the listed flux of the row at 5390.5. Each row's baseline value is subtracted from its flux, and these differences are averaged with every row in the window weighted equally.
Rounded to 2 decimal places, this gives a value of -0.71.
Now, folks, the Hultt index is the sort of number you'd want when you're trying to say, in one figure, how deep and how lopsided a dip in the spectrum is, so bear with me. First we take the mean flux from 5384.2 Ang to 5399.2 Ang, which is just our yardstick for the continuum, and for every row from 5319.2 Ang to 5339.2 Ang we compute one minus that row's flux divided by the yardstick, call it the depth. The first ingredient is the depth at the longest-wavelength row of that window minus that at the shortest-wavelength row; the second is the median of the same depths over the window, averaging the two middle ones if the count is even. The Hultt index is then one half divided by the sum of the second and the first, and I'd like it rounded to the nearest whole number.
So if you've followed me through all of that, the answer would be 23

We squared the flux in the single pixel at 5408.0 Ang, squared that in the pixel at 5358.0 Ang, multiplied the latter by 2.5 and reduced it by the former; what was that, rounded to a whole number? 344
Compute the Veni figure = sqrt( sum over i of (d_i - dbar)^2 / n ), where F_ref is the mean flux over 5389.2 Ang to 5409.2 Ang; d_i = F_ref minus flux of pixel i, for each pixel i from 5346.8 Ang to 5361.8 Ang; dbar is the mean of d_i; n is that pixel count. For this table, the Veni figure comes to 0.4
